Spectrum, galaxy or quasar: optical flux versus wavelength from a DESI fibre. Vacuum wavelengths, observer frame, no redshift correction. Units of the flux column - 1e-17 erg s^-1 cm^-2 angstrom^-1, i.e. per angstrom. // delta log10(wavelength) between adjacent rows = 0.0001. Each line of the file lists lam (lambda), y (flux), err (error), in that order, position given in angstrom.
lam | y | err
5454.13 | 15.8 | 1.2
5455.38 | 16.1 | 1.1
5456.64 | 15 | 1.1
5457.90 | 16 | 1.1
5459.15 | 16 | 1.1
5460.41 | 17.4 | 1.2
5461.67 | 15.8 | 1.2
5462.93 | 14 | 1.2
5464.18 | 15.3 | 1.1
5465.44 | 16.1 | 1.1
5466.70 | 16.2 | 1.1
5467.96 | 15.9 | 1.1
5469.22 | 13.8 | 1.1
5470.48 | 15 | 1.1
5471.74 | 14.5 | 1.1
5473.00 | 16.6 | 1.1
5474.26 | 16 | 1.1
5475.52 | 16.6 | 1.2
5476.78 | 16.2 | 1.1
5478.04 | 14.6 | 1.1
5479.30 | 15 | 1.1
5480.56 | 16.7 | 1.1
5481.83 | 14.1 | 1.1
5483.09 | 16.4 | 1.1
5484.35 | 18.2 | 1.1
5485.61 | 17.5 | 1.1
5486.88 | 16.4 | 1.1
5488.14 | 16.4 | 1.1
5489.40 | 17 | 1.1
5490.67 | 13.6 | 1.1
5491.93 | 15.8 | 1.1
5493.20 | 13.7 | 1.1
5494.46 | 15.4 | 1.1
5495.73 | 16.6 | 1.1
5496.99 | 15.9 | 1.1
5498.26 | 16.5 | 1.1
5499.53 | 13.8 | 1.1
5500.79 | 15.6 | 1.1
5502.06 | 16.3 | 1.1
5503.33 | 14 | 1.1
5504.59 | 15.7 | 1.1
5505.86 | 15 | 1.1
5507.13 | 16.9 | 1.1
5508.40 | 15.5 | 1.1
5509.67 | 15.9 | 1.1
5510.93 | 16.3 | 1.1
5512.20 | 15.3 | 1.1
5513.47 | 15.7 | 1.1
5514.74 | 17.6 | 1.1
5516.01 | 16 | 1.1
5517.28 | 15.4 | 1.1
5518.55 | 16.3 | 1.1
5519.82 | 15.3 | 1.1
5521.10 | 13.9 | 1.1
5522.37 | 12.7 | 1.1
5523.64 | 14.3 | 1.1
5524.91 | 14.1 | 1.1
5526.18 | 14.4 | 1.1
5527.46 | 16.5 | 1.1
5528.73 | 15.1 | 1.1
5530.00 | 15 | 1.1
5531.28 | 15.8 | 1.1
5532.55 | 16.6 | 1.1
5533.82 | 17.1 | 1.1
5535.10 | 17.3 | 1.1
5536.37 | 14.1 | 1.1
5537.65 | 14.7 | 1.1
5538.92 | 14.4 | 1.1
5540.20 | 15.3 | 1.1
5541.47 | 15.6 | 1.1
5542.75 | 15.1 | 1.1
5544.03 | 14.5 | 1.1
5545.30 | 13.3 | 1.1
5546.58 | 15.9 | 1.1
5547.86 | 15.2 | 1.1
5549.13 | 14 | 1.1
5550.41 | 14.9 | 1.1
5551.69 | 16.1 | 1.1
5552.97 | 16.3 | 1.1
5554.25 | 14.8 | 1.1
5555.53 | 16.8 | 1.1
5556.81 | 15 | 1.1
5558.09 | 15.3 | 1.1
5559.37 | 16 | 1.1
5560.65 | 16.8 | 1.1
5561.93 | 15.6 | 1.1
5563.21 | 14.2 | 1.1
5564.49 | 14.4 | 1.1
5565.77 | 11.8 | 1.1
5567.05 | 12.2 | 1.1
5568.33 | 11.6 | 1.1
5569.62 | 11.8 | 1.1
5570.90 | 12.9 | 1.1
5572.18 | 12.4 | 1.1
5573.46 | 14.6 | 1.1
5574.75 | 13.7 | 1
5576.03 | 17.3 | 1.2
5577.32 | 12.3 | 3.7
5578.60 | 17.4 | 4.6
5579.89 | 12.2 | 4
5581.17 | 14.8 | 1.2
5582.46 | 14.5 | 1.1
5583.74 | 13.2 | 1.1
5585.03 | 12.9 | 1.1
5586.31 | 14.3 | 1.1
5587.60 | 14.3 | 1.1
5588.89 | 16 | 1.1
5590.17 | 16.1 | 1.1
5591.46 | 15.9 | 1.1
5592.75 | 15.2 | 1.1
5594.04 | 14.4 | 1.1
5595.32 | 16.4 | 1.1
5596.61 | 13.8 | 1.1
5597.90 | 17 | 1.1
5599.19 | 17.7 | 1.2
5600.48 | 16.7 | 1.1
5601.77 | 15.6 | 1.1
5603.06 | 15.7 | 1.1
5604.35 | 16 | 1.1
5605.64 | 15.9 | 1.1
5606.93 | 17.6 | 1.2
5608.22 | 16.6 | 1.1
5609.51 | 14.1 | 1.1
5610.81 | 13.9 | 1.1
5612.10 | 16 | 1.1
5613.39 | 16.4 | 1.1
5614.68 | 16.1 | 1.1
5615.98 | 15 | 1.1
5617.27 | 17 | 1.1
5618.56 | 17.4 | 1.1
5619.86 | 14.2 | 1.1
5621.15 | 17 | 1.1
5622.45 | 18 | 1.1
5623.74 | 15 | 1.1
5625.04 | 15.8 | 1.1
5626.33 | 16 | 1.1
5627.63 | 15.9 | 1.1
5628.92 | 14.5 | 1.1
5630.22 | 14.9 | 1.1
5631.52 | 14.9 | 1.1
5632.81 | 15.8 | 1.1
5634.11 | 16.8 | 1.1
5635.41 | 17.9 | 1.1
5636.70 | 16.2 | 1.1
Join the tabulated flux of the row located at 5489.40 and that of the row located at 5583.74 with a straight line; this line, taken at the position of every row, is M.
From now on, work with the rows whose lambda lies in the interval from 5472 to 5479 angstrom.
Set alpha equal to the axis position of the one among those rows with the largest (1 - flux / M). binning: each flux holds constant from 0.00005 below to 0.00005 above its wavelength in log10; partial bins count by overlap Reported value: 5478.04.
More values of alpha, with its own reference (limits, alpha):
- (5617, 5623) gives 5619.86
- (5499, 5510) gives 5499.53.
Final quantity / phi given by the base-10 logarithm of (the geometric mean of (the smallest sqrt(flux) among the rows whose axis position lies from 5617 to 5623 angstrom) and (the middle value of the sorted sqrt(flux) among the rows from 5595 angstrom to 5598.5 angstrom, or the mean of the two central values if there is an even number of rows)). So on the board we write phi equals 0.592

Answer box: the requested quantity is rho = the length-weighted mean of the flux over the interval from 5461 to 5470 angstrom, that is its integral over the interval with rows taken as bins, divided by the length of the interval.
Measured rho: 15.3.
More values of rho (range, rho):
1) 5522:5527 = 14.0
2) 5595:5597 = 15.0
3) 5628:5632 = 14.8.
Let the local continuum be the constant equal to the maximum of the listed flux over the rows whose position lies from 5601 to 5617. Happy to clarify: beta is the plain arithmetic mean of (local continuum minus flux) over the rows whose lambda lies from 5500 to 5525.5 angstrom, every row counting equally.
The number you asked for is 2.21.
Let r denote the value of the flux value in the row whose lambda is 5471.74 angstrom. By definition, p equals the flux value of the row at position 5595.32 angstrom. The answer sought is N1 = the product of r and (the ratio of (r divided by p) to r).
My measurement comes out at 0.88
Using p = 16.4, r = 14.5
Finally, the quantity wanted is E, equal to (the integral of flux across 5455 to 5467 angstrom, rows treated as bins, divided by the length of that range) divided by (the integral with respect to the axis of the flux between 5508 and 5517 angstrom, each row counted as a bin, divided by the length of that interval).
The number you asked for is 0.98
